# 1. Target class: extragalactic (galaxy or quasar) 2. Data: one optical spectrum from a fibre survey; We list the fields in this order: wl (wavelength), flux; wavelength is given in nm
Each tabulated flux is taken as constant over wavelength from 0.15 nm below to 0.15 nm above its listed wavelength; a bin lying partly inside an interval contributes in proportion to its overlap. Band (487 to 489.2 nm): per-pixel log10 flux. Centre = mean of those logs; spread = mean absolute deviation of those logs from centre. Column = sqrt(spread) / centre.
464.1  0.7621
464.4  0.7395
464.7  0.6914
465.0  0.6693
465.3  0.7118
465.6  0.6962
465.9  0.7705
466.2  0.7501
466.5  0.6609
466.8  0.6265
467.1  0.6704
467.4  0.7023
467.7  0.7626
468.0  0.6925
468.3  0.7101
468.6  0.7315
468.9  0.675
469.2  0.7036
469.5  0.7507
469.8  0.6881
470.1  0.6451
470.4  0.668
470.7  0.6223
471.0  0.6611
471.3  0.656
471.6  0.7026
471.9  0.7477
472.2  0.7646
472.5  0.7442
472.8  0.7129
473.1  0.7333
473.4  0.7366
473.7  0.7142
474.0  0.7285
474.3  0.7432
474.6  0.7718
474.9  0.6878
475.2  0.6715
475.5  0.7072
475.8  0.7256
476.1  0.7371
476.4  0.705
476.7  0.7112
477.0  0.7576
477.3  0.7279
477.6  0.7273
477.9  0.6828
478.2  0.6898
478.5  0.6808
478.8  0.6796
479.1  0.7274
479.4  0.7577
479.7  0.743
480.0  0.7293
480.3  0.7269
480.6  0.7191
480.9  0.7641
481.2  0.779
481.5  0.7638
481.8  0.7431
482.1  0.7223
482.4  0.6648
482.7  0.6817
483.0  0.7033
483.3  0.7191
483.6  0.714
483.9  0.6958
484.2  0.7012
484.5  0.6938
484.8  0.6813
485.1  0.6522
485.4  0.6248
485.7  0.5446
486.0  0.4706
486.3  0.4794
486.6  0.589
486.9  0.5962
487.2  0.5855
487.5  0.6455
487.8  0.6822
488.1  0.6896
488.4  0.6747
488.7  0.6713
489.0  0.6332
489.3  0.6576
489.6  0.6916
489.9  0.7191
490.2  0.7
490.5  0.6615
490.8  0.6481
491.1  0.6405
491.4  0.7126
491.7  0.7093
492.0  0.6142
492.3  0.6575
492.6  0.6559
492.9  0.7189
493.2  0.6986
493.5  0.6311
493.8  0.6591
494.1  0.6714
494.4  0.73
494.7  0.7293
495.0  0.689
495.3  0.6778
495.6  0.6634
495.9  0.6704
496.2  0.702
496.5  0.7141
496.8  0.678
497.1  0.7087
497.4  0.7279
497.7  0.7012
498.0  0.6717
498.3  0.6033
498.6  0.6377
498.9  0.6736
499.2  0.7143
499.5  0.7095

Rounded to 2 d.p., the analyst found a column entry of -0.75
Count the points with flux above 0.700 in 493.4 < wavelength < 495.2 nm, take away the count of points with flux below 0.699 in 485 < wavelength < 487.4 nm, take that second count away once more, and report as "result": -14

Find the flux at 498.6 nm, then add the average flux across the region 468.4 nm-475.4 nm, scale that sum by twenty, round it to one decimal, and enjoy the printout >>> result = 26.9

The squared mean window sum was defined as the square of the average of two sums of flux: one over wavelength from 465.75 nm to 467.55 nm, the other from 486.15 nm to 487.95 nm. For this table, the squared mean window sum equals 15.0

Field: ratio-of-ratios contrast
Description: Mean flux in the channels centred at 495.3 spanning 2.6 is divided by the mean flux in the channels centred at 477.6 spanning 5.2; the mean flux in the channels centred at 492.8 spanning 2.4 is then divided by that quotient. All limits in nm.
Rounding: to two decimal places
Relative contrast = 0.69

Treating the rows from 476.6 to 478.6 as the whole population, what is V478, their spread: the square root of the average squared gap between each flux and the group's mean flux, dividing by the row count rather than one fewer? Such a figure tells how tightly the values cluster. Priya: 0.026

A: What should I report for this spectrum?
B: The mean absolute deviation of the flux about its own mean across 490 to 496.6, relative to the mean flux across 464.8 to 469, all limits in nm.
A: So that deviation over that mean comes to 0.040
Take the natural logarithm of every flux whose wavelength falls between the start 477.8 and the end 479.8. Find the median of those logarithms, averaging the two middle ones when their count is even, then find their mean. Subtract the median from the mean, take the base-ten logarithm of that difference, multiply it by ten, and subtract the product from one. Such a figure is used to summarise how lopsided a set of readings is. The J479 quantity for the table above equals 17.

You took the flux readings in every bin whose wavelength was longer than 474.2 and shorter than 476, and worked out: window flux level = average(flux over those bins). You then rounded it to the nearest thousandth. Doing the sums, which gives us 0.718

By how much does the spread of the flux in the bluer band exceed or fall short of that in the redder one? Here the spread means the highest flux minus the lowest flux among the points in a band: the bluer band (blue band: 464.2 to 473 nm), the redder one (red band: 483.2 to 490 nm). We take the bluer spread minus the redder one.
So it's -0.10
